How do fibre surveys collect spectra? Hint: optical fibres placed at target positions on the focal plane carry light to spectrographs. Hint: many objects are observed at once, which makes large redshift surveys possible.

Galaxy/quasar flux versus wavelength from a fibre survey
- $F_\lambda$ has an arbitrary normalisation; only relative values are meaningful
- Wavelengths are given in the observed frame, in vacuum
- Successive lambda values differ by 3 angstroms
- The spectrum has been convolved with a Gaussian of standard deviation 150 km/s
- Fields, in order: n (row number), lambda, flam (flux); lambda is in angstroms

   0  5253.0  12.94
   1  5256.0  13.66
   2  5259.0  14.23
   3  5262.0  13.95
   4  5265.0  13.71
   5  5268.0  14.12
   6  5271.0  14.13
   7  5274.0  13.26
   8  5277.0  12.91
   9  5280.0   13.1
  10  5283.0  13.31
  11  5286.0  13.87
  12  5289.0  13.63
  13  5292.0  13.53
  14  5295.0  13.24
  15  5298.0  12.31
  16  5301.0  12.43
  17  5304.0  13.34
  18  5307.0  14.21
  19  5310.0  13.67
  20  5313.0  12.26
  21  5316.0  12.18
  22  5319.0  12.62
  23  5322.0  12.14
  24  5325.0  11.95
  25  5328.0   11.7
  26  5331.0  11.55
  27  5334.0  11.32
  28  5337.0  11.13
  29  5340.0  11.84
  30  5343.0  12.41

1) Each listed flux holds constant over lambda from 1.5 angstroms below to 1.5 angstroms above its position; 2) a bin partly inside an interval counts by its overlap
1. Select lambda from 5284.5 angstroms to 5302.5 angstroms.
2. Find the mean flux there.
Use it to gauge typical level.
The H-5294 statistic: 13.2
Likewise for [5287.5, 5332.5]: 12.7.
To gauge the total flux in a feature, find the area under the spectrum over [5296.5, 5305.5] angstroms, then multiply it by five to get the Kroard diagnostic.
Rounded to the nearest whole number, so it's 571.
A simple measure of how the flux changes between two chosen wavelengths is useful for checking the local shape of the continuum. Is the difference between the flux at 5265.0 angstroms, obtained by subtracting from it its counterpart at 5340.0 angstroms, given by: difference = 1.9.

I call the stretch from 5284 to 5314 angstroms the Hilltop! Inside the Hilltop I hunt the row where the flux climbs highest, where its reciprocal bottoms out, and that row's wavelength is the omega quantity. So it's 5307.0 angstroms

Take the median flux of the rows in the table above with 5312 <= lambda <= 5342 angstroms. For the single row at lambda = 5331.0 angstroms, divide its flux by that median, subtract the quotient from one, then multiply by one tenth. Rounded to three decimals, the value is 0.003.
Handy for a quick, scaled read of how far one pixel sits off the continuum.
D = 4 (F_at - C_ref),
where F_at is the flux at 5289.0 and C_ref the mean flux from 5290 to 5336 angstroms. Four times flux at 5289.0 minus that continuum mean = 4.3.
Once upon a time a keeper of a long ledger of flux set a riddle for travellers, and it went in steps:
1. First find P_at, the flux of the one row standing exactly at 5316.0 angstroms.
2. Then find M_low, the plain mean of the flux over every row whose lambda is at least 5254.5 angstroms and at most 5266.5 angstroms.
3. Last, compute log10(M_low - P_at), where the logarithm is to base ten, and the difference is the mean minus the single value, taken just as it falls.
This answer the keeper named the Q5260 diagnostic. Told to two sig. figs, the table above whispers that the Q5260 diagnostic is 0.23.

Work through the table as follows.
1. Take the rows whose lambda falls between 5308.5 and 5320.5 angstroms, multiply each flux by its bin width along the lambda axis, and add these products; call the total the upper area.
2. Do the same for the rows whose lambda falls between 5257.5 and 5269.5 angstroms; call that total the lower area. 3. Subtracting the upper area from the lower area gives 16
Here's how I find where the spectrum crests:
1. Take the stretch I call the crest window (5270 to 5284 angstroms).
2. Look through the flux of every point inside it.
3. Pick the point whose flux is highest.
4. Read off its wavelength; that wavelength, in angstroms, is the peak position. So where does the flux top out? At 5271.0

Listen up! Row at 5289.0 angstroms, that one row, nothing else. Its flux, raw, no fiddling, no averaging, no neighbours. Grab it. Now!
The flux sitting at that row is 13.63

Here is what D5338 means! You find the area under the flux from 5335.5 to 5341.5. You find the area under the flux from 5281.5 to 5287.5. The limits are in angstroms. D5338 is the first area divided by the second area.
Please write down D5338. 0.85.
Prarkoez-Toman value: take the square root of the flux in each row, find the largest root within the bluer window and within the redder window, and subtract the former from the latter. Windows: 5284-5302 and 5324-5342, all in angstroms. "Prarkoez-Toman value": -0.27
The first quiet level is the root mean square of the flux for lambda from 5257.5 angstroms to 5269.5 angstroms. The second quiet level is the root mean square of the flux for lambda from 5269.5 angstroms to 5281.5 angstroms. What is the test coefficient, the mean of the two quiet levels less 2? 11.7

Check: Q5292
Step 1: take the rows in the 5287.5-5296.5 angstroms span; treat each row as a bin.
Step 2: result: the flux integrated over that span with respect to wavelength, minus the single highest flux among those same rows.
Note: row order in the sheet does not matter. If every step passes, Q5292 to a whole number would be 108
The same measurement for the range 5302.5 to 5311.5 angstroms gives 109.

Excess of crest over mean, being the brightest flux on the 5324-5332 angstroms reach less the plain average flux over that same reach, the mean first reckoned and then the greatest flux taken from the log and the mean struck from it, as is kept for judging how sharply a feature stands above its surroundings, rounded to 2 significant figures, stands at 0.22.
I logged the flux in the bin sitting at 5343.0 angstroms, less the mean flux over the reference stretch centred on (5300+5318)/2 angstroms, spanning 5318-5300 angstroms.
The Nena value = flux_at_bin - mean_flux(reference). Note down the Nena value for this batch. -0.6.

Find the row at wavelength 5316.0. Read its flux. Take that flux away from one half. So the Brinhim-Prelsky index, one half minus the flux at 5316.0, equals -11.7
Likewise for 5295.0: -12.7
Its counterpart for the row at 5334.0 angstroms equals -10.8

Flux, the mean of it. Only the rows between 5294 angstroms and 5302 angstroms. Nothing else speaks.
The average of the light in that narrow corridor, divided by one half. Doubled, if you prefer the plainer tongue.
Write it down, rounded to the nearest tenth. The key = 25.3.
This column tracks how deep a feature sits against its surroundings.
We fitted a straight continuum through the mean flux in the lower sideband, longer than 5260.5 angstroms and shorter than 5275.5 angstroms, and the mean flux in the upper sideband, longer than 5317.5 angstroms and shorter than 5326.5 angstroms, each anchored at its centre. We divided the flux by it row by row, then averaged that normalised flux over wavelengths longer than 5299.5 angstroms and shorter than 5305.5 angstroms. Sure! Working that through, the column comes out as 1.01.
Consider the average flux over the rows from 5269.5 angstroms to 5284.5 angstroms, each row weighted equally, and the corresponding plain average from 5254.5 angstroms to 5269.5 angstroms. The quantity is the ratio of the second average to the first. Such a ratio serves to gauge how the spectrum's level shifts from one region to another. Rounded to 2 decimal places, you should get 1.04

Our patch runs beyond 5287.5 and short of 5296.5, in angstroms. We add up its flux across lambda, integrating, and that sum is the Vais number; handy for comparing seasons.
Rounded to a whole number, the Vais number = 121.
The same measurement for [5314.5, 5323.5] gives 111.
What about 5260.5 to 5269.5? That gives 125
